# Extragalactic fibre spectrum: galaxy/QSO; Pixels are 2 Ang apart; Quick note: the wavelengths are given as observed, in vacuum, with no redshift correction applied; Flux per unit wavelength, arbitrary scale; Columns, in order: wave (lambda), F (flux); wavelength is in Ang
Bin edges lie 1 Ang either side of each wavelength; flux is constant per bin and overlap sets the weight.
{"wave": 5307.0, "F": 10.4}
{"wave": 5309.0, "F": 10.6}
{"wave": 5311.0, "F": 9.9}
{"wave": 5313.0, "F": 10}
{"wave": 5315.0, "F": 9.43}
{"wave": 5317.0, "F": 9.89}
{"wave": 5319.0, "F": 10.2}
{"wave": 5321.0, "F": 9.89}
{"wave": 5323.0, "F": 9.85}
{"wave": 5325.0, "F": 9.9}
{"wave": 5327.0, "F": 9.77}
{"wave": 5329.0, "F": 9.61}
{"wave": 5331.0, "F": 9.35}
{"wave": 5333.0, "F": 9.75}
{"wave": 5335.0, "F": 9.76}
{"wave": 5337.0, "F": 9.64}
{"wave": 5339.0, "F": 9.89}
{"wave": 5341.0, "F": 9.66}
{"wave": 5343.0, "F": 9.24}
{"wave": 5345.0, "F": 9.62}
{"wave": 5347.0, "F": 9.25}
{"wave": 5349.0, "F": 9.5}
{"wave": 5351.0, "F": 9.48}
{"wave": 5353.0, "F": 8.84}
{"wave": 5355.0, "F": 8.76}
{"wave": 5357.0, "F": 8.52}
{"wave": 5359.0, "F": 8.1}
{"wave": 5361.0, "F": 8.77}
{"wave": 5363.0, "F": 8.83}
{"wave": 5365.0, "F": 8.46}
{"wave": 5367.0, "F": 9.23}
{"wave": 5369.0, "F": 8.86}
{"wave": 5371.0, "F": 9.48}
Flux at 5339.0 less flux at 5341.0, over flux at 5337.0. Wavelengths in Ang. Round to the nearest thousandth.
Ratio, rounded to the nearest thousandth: 0.024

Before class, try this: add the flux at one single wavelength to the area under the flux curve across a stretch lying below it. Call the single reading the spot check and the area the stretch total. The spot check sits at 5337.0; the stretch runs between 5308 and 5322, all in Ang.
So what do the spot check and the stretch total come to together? 149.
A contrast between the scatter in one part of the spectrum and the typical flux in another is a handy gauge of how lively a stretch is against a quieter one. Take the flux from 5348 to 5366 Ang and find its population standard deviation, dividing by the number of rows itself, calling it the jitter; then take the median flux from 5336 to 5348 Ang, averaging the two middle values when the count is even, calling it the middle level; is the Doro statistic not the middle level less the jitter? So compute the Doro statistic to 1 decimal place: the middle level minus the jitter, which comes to 9.2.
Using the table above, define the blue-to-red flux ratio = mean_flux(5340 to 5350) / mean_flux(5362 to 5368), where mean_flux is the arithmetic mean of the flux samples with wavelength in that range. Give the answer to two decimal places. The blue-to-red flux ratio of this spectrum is 1.07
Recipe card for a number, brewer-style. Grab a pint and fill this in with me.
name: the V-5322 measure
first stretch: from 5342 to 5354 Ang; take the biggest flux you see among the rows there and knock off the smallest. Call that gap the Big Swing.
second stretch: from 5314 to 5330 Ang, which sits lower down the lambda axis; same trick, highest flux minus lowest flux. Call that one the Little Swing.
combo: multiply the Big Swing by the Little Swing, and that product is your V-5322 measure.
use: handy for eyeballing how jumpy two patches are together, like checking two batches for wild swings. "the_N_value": 0.6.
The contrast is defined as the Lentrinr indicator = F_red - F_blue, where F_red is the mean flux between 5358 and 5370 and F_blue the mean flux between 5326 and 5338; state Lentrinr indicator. -0.94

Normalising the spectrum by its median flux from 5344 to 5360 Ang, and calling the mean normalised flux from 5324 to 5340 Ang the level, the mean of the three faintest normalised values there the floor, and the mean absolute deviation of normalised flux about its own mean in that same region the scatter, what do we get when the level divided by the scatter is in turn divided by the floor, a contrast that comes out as 70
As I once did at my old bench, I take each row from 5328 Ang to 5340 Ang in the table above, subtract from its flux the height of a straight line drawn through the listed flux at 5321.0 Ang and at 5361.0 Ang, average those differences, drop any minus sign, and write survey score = 0.141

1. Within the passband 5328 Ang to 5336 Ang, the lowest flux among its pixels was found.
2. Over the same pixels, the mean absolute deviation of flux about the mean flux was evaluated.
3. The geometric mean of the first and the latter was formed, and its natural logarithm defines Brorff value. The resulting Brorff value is 0.13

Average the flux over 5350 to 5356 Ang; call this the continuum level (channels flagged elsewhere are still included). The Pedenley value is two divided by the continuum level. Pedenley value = 0.222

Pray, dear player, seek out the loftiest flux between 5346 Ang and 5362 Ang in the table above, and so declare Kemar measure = 9.5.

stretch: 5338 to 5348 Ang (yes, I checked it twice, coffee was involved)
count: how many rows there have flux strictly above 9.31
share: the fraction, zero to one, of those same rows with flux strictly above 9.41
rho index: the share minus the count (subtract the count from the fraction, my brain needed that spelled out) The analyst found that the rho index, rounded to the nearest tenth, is -2.4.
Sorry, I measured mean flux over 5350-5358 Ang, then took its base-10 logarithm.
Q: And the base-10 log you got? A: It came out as 0.949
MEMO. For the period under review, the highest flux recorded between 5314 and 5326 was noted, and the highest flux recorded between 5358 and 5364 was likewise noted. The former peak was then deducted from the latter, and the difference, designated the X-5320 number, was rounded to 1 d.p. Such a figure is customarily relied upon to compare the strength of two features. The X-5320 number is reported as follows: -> -1.4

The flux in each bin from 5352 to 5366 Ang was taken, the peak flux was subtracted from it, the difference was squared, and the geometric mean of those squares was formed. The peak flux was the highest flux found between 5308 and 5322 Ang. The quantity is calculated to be 3.9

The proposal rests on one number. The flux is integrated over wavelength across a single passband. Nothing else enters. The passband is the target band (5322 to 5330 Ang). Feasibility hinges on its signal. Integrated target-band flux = 78.3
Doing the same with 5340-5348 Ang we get 75.5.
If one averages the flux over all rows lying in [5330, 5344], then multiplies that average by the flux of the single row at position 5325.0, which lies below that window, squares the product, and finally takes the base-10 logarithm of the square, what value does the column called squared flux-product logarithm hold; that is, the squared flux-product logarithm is 3.96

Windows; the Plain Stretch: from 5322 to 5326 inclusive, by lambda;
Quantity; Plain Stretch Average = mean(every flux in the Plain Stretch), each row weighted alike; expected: 9.9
